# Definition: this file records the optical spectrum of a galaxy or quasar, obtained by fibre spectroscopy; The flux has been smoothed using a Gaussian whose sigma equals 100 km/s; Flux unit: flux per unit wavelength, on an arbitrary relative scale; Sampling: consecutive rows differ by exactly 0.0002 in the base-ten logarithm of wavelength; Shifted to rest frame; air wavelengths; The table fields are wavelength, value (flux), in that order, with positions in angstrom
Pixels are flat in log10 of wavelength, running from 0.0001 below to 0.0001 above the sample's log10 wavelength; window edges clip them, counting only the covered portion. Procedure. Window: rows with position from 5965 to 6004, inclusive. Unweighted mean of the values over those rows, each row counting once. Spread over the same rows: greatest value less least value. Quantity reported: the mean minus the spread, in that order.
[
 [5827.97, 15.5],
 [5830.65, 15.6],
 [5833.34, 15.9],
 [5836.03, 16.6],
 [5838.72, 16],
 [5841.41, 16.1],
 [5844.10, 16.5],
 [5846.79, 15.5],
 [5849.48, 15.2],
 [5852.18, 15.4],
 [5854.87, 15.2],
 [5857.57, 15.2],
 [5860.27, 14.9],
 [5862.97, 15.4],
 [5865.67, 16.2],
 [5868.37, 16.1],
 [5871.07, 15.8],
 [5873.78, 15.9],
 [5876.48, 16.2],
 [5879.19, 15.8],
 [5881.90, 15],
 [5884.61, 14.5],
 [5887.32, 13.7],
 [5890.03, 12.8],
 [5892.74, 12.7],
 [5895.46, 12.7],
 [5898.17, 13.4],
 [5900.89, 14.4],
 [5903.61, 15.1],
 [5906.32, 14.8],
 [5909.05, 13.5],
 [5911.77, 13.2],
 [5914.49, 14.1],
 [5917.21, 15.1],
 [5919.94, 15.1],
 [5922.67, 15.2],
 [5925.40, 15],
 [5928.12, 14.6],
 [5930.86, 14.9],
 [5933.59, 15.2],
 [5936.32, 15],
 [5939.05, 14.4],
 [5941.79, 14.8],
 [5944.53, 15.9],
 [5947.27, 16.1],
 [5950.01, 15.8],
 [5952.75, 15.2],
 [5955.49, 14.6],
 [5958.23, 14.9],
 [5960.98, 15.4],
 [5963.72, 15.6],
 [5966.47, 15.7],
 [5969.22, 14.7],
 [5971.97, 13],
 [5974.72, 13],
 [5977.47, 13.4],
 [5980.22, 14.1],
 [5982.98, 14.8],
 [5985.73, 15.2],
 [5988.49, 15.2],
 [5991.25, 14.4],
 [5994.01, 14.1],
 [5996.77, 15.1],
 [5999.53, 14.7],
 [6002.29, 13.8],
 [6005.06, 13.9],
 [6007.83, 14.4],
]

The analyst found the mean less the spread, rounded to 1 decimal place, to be 11.7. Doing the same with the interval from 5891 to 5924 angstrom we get 11.6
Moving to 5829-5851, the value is 14.5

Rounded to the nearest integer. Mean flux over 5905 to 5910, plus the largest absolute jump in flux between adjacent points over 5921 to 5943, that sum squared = 218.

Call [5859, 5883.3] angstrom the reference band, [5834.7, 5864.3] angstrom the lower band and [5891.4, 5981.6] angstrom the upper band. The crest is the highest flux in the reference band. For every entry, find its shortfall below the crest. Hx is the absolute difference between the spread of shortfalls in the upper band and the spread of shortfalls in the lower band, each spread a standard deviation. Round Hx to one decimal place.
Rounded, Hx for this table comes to 0.4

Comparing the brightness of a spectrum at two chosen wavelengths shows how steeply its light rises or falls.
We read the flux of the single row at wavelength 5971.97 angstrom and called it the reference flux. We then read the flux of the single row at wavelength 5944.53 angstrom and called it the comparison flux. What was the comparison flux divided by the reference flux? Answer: 1.22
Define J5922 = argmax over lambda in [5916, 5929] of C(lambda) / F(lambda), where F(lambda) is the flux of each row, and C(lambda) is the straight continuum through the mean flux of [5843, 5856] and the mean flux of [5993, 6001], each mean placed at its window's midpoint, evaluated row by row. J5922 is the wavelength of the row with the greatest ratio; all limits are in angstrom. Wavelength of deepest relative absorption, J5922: 5928.12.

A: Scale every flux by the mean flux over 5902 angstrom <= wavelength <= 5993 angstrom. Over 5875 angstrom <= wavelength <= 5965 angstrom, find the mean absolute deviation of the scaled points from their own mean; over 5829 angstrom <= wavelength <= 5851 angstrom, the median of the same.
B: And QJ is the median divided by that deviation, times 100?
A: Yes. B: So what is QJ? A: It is 2132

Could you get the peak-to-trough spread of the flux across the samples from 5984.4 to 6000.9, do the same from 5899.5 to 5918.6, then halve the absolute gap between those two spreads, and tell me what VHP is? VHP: 0.40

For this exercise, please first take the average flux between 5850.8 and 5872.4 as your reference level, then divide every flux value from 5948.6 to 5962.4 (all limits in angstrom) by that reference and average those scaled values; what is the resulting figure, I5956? 0.98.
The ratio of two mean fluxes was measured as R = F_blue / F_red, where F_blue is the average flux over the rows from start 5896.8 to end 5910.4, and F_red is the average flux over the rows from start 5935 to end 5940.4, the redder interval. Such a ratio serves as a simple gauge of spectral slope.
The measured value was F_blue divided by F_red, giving 0.97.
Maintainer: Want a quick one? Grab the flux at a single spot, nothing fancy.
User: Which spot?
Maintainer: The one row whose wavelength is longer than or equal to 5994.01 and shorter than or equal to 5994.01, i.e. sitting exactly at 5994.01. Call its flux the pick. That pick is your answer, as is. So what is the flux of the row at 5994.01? 14.1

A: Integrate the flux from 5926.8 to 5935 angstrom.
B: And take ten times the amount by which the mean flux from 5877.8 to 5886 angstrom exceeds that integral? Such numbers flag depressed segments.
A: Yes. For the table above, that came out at -1070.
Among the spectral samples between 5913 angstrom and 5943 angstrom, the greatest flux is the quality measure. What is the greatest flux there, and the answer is 15.2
